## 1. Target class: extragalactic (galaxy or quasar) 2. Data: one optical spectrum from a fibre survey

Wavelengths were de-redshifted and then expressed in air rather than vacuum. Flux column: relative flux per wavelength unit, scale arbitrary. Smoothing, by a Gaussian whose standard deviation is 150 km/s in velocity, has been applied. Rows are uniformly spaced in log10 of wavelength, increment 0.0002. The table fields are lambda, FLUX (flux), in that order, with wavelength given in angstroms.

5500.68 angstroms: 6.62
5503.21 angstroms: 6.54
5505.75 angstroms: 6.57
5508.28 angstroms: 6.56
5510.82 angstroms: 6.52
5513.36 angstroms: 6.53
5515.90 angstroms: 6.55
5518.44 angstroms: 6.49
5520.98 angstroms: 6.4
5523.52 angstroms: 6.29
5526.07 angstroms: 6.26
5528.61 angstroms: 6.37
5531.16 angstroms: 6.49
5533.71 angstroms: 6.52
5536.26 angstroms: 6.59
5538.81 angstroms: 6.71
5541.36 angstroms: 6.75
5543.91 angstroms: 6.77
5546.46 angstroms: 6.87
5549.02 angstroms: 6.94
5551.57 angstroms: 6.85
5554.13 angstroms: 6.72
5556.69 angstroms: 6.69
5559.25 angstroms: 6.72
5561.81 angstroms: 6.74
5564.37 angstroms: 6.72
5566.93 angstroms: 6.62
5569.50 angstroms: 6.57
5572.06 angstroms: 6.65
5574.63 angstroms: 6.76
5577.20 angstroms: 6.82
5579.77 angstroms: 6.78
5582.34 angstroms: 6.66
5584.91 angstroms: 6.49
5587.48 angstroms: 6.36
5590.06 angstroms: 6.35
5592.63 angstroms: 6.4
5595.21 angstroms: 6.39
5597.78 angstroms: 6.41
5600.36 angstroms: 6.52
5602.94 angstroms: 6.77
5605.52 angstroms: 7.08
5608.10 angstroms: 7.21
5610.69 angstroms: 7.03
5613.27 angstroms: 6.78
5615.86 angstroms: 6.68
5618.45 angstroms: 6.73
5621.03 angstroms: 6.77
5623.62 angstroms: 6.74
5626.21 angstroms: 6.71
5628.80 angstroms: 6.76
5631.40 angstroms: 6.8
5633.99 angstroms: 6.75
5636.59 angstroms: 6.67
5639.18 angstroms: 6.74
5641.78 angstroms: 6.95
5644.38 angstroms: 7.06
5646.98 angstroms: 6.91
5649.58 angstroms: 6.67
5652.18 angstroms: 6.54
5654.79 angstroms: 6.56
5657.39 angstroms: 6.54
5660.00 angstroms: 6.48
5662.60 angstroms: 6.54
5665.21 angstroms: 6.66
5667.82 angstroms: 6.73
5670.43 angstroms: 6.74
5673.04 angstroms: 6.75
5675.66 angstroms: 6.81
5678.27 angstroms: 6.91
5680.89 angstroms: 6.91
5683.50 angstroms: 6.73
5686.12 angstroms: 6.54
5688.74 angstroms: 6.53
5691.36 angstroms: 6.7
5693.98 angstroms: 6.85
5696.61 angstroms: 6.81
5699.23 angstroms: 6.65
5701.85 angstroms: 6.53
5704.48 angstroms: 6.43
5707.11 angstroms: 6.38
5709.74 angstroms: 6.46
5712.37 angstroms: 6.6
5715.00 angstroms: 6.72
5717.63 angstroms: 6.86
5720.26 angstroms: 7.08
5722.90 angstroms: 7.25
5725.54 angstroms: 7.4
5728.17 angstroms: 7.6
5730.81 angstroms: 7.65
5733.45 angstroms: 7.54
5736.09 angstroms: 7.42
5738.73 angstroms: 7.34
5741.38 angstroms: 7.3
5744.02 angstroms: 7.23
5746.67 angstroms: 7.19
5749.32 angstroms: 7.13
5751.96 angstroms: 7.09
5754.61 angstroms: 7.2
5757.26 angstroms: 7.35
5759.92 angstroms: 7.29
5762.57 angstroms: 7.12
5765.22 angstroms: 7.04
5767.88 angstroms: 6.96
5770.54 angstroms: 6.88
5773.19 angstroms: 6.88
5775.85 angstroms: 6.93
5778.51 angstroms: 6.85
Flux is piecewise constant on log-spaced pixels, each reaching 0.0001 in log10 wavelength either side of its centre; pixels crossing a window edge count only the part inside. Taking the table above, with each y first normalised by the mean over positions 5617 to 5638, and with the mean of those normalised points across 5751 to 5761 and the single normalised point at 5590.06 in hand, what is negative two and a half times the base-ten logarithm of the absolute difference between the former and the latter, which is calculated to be 2.2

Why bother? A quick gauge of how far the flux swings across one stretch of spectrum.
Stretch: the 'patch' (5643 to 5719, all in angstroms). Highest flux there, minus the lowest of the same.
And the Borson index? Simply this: 0.68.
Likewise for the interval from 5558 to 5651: 0.86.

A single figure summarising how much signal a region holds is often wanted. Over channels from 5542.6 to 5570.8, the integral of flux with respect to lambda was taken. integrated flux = 190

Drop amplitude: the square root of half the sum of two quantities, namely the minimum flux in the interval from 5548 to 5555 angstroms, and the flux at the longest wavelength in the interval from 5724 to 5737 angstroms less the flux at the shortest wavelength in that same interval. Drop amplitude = 1.84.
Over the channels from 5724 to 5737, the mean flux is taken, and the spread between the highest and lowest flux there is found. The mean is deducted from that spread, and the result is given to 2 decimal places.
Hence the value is -7.27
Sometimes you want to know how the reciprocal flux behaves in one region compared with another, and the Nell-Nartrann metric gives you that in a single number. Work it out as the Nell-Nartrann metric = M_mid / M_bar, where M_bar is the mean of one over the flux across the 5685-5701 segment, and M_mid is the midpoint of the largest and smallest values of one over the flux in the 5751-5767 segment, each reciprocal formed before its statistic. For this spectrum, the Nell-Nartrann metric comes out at 0.93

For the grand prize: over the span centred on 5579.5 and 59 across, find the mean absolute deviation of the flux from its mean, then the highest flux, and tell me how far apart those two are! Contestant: 7.05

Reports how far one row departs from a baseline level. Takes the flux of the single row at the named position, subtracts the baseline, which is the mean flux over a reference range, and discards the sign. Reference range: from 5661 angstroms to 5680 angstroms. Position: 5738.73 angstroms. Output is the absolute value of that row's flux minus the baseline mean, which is 0.6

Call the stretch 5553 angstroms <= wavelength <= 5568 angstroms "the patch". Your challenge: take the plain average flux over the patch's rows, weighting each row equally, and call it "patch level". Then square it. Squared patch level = 44.9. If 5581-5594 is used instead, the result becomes 41.6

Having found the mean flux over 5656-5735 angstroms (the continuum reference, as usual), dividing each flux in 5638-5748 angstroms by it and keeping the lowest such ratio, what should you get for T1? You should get 0.936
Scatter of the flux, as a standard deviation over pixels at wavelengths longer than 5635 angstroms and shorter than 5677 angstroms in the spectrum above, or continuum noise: 0.16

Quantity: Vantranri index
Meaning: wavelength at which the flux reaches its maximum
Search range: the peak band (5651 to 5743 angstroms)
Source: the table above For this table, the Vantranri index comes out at 5730.81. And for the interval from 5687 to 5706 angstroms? 5693.98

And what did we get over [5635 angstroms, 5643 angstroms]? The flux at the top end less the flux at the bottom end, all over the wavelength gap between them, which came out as 0.05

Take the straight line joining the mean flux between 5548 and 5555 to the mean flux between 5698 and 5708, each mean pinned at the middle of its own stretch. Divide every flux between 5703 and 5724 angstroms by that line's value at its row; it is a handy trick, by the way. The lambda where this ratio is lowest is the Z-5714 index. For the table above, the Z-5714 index 5707.11 angstroms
